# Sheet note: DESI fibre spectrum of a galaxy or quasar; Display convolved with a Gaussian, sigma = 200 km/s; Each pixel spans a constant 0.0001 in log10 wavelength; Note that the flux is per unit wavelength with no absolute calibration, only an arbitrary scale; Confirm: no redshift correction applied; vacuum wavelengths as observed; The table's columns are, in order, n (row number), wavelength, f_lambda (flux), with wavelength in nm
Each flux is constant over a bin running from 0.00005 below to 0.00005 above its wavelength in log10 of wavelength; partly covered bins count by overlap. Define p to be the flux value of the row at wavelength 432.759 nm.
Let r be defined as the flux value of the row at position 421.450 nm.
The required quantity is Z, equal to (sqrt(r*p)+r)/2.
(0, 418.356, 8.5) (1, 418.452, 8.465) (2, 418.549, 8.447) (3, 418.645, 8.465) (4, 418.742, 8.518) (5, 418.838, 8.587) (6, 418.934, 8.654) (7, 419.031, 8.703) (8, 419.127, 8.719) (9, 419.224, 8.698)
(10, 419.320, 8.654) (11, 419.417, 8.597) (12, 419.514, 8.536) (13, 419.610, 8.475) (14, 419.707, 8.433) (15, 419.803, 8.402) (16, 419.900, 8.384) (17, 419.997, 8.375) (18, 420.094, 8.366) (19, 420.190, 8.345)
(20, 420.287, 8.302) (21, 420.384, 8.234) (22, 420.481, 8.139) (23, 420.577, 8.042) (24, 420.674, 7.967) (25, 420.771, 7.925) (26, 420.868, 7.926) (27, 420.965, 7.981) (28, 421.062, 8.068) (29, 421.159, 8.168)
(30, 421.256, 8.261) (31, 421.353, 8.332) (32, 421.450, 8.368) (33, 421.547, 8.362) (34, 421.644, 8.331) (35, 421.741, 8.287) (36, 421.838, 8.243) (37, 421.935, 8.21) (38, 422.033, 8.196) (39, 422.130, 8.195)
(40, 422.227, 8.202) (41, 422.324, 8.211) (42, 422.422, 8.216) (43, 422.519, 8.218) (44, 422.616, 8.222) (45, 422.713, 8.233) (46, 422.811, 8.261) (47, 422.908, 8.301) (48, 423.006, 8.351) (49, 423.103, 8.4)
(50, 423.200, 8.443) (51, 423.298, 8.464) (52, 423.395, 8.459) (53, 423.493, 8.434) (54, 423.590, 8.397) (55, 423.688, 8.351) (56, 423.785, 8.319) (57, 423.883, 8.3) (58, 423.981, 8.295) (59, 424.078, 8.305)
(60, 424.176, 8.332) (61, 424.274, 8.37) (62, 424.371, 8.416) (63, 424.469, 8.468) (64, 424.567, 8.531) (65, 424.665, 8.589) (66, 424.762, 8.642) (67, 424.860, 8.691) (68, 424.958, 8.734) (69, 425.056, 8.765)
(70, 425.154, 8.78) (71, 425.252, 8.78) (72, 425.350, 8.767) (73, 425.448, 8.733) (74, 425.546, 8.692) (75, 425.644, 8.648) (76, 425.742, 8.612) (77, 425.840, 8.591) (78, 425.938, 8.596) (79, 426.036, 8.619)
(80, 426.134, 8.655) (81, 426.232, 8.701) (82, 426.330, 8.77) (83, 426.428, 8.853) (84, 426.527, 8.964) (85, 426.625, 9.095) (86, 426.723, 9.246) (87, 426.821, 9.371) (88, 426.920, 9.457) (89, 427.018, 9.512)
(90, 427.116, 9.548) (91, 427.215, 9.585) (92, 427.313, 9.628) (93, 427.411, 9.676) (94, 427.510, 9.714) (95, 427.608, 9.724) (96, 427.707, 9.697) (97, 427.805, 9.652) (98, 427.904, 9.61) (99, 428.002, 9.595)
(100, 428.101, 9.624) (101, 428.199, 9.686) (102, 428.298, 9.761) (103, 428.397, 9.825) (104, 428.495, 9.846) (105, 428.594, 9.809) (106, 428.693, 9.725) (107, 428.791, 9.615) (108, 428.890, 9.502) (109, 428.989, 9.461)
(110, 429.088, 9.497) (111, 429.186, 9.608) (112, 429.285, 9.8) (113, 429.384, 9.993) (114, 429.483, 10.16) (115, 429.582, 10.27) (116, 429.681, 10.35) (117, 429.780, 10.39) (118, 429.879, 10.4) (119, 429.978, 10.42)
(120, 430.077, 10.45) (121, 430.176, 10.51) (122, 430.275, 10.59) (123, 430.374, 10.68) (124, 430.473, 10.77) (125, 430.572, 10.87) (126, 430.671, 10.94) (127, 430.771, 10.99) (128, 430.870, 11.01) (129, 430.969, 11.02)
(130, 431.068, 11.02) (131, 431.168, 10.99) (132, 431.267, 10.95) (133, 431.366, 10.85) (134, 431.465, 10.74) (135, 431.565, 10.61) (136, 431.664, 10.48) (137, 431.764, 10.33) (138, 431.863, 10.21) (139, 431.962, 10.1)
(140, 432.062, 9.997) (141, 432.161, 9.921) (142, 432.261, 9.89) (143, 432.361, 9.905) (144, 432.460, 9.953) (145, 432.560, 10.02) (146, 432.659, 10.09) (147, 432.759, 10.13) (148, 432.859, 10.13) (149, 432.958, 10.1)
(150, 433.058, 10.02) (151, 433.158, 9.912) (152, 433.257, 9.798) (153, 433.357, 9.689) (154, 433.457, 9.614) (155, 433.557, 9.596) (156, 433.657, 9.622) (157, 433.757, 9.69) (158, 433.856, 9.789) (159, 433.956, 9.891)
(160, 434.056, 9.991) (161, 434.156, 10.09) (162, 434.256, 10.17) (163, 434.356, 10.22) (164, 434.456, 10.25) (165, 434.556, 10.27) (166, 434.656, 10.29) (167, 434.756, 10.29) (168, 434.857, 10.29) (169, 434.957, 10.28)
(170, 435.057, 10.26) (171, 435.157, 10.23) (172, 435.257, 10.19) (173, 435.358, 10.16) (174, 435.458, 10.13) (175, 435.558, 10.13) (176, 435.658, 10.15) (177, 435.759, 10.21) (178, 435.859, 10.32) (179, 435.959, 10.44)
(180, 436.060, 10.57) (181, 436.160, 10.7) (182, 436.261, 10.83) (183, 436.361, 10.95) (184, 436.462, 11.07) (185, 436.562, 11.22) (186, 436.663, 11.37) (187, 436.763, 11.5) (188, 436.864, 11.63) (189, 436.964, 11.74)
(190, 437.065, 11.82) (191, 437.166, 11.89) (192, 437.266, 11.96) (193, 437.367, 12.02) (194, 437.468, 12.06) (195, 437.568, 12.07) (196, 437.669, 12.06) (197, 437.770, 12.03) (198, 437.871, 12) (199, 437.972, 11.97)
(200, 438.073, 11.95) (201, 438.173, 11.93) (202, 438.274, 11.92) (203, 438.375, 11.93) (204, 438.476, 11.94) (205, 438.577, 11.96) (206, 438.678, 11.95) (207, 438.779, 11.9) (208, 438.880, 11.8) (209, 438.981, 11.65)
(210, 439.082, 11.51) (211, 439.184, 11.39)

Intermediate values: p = 10.13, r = 8.368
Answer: 8.79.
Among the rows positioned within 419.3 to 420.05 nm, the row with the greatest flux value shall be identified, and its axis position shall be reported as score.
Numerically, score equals 419.320 nm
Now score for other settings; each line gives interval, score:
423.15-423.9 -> 423.298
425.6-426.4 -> 426.330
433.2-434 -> 433.956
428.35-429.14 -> 428.495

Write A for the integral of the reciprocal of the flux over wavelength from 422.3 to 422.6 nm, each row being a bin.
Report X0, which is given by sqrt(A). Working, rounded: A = 0.036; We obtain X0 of 0.19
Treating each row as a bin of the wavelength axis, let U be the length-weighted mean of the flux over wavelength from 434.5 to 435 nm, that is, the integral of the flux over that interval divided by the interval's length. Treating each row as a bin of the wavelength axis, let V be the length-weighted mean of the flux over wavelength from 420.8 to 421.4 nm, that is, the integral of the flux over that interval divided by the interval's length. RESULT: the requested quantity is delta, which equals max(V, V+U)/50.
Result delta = 0.368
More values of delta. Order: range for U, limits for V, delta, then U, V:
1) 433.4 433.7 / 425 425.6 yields 0.367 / 9.6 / 8.7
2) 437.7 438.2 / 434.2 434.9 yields 0.445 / 12.0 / 10.2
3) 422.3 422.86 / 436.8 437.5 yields 0.402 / 8.2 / 11.9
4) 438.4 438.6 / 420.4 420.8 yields 0.400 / 11.9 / 8.0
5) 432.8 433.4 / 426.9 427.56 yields 0.391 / 10.0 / 9.6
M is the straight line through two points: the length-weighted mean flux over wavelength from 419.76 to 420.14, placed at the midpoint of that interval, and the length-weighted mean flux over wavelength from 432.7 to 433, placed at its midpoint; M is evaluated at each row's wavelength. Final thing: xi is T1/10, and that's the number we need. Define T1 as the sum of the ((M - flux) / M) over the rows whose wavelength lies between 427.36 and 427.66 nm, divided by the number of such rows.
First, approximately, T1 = -0.03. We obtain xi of -0.003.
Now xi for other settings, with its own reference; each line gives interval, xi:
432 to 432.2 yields 0.001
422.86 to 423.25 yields 0.005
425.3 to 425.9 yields 0.005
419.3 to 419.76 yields -0.003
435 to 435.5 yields 0.002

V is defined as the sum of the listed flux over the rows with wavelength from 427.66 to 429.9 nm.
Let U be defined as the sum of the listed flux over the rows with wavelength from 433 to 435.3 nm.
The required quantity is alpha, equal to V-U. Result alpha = -5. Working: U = 230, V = 226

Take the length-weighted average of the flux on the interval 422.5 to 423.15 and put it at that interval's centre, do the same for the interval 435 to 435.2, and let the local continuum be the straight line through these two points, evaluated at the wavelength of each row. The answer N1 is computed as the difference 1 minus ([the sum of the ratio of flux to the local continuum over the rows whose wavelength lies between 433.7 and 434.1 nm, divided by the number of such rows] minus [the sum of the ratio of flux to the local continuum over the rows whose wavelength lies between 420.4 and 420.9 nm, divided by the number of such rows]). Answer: 1.03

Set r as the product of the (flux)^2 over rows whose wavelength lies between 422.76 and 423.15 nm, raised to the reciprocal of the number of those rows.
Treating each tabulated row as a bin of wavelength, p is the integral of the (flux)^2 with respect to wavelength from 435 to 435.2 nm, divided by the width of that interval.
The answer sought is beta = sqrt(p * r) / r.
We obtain 1.2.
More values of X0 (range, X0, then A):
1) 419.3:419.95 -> 0.28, 0.076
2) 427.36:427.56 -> 0.14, 0.021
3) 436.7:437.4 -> 0.24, 0.059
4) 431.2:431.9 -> 0.26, 0.066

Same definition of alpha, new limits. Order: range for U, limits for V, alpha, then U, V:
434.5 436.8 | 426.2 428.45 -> -25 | 242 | 217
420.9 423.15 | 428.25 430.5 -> 42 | 190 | 231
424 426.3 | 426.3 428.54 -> 20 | 198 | 218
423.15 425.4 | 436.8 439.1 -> 78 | 196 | 274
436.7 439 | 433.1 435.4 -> -43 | 274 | 231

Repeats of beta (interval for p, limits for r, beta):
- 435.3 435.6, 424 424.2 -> 1.2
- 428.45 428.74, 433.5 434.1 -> 1.0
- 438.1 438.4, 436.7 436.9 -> 1.0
